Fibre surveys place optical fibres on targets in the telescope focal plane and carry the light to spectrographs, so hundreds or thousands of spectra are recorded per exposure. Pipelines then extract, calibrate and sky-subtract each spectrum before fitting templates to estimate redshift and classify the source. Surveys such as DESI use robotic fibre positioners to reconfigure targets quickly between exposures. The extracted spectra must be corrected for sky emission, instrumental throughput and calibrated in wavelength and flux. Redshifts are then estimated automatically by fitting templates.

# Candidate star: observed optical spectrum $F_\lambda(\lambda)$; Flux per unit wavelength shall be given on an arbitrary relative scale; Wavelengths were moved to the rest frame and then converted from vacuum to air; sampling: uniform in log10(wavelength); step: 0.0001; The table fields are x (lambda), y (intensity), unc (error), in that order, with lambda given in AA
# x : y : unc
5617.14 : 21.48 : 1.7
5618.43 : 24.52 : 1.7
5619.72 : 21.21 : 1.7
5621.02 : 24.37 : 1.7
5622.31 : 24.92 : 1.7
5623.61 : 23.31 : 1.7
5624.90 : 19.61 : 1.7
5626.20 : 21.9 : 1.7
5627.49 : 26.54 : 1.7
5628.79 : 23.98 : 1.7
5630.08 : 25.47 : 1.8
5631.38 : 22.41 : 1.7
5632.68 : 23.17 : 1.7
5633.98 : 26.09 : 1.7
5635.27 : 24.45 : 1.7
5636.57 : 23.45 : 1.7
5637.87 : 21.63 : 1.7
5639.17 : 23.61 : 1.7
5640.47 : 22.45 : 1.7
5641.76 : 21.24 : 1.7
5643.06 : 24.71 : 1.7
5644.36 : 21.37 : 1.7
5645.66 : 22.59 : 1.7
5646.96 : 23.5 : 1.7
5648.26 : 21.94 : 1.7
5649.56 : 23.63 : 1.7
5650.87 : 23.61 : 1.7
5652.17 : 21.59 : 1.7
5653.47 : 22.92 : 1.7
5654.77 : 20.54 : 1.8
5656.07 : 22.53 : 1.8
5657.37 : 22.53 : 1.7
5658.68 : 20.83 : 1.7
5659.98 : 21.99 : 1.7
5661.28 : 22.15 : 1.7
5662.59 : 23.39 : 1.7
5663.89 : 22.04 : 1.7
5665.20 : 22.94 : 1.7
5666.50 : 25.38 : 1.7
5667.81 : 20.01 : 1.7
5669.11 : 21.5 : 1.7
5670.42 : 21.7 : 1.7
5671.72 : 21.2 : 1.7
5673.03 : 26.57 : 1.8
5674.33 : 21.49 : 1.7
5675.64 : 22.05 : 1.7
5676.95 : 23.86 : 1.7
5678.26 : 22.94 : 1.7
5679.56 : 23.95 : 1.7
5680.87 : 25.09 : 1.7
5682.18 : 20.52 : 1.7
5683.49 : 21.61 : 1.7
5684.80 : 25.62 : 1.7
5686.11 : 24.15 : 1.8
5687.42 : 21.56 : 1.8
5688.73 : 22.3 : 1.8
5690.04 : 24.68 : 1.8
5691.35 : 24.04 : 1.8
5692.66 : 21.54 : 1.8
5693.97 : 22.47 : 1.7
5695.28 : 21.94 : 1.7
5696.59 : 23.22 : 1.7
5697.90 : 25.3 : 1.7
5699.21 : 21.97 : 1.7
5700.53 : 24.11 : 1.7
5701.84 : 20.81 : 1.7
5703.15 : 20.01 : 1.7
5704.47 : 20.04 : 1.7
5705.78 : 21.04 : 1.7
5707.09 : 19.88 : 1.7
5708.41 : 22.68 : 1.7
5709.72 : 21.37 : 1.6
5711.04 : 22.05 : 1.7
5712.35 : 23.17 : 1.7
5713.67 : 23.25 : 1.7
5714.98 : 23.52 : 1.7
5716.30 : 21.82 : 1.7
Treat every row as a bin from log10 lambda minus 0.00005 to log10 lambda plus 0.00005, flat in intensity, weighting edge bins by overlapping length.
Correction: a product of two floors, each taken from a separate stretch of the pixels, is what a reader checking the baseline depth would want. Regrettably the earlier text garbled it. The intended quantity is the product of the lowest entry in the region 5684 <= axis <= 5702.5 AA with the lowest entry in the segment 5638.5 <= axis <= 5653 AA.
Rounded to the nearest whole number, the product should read 442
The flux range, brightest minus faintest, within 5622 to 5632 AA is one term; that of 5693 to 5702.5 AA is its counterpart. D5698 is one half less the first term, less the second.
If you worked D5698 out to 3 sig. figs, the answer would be -10.9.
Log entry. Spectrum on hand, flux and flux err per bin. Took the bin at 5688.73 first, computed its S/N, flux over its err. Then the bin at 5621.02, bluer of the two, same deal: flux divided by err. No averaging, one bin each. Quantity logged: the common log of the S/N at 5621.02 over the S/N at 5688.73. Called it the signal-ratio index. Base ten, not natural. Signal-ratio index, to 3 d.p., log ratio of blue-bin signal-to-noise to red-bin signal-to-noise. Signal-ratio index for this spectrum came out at 0.063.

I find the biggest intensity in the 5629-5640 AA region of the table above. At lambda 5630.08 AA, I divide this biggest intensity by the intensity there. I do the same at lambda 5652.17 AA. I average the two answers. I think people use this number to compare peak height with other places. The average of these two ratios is 1.12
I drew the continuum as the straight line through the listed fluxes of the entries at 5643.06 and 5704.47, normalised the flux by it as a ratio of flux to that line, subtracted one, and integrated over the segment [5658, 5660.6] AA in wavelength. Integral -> -0.23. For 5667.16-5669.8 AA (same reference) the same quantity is -0.23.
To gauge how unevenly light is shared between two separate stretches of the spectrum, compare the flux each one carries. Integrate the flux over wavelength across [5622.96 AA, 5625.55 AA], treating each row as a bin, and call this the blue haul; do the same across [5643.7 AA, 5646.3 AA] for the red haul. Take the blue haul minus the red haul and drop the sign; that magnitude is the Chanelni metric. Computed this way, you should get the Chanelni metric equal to 1.6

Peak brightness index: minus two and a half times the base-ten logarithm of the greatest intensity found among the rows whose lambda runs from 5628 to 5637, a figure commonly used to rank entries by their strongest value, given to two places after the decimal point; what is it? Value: -3.54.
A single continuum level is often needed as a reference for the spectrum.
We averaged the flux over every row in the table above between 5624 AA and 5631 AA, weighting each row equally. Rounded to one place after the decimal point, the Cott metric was 23.5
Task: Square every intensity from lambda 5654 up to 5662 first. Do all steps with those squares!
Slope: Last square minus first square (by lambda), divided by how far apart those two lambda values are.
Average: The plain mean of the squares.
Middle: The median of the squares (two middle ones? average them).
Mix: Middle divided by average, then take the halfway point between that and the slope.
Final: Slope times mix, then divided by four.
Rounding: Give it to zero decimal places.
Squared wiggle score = 15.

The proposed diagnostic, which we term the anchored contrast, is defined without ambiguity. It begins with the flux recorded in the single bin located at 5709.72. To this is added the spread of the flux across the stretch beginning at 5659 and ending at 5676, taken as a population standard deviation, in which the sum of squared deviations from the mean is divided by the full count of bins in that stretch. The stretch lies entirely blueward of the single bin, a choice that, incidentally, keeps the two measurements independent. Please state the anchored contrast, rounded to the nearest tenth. 23.1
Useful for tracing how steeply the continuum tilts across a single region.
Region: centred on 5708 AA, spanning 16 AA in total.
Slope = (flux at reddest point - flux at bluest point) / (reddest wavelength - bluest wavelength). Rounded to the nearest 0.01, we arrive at -0.04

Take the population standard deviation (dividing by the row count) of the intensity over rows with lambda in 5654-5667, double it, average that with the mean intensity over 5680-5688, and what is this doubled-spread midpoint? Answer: 12.8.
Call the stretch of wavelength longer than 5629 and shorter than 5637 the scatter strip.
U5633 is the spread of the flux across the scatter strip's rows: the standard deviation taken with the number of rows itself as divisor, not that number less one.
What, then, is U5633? 1.30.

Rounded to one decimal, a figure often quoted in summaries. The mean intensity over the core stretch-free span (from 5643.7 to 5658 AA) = 22.4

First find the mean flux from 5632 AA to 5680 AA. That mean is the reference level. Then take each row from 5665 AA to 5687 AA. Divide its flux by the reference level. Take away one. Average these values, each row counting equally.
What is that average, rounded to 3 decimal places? 0.010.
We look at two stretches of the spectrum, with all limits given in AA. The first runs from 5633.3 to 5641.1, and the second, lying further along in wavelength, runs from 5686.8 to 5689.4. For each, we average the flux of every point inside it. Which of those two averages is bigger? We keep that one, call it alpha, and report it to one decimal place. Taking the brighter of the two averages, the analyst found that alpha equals 23.6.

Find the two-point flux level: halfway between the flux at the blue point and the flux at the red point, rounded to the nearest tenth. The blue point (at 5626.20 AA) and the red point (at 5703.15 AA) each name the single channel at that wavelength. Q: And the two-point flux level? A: 21.0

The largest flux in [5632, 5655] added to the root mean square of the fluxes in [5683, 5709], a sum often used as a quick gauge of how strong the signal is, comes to 48.6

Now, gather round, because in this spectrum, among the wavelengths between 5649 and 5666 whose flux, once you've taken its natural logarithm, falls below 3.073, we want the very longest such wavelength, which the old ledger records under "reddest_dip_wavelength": 5658.68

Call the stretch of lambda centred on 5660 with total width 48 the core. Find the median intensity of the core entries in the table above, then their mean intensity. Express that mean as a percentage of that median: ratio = 101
